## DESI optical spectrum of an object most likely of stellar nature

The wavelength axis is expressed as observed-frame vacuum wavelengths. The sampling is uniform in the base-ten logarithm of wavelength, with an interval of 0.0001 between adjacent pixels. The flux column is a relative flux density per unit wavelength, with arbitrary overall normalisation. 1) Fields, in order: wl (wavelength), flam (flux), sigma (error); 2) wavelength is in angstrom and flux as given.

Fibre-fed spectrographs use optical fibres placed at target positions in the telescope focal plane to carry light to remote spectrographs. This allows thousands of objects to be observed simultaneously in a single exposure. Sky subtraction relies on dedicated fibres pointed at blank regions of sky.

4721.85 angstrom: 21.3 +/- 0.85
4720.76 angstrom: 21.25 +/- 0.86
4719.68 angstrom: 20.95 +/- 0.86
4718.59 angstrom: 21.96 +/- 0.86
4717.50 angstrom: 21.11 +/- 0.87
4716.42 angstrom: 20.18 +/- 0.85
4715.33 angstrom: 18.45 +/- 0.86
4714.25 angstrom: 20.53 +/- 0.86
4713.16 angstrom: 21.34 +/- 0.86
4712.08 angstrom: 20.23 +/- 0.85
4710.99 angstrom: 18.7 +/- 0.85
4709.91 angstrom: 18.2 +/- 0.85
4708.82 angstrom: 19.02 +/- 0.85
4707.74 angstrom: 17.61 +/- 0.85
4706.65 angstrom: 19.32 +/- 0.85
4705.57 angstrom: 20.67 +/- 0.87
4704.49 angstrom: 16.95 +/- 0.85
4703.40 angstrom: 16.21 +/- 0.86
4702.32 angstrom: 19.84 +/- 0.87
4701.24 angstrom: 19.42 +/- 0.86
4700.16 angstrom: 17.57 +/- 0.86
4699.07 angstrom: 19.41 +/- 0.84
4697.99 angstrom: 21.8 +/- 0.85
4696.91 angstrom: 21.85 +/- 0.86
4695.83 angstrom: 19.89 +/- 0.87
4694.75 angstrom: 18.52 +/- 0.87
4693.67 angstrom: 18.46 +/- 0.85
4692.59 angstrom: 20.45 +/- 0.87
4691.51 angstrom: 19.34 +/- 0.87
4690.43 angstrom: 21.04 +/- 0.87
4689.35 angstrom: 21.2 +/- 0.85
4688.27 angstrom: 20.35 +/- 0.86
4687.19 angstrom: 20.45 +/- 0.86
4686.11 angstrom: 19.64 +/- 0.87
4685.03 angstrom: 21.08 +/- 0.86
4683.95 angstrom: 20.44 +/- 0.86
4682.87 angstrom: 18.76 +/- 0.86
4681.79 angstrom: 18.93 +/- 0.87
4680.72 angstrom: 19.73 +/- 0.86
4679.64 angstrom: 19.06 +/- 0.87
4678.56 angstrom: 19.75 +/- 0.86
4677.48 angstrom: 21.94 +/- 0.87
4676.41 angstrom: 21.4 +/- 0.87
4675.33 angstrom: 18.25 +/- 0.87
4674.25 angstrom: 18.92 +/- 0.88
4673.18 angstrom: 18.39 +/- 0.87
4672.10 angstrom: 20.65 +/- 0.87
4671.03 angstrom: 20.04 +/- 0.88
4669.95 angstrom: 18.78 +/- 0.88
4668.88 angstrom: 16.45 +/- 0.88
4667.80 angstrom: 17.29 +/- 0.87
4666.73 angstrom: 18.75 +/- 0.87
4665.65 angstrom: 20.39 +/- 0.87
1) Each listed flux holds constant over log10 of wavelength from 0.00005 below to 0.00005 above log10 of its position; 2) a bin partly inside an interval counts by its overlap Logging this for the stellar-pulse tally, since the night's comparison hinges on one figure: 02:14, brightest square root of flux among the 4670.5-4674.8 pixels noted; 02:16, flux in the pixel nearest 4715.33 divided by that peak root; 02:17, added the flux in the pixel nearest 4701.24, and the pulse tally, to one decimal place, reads 23.5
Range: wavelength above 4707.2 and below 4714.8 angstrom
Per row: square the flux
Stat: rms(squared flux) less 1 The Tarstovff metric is 379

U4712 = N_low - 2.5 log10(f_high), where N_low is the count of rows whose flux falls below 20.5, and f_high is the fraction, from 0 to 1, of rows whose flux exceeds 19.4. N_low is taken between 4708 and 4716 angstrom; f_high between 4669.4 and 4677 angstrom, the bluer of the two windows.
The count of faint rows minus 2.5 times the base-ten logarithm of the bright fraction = 5.9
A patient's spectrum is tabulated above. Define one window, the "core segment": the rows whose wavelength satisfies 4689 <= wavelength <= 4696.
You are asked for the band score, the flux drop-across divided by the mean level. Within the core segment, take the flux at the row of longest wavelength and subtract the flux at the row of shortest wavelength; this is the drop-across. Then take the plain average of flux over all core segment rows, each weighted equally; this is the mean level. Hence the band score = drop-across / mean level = -0.07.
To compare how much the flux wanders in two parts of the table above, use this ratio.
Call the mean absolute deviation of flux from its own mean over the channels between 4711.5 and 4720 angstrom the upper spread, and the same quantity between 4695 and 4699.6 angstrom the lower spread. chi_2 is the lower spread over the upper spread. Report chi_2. 1.5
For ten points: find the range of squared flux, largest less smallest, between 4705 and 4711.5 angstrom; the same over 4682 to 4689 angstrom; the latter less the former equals -25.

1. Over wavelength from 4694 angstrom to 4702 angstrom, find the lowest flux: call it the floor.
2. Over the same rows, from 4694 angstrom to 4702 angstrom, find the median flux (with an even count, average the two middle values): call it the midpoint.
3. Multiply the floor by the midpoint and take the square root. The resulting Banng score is 18.5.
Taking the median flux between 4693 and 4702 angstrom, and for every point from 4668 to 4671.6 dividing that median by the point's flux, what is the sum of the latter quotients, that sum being 3.2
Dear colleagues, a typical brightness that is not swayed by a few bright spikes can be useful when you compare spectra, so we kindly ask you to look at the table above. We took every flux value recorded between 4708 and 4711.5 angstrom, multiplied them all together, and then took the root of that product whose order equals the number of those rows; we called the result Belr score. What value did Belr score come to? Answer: 18.6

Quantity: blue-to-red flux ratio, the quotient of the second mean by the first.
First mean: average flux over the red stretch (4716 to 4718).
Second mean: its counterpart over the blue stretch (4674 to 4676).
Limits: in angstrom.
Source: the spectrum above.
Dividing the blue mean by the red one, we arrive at 0.90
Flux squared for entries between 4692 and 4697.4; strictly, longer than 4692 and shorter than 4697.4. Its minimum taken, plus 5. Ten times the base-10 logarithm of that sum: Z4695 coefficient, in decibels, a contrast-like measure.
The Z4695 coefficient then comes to 25.4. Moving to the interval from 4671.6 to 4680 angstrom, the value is 25.3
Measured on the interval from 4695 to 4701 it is 25.0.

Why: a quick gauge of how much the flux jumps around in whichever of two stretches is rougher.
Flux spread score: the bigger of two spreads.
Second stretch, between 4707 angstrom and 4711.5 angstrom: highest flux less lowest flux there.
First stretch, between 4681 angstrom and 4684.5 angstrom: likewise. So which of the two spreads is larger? 1.7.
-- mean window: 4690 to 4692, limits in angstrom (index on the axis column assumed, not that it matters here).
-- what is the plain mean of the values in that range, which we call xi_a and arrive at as 20.2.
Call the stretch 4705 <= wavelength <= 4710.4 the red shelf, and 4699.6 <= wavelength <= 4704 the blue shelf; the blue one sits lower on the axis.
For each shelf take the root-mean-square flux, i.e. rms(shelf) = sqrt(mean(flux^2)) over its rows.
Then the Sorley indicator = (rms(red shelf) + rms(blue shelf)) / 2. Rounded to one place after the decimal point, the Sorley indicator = 18.7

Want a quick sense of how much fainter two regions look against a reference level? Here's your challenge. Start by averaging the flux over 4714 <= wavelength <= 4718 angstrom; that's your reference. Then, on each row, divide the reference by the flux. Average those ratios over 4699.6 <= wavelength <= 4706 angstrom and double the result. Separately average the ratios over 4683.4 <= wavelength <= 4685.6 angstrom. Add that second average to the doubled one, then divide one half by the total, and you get 0.158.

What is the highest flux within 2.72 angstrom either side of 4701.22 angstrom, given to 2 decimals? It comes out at 19.84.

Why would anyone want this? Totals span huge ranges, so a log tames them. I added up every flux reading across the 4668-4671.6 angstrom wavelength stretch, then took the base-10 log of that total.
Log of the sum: 1.742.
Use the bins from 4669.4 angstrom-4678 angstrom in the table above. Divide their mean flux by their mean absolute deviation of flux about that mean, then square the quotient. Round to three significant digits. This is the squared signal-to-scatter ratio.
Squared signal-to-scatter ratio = 267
